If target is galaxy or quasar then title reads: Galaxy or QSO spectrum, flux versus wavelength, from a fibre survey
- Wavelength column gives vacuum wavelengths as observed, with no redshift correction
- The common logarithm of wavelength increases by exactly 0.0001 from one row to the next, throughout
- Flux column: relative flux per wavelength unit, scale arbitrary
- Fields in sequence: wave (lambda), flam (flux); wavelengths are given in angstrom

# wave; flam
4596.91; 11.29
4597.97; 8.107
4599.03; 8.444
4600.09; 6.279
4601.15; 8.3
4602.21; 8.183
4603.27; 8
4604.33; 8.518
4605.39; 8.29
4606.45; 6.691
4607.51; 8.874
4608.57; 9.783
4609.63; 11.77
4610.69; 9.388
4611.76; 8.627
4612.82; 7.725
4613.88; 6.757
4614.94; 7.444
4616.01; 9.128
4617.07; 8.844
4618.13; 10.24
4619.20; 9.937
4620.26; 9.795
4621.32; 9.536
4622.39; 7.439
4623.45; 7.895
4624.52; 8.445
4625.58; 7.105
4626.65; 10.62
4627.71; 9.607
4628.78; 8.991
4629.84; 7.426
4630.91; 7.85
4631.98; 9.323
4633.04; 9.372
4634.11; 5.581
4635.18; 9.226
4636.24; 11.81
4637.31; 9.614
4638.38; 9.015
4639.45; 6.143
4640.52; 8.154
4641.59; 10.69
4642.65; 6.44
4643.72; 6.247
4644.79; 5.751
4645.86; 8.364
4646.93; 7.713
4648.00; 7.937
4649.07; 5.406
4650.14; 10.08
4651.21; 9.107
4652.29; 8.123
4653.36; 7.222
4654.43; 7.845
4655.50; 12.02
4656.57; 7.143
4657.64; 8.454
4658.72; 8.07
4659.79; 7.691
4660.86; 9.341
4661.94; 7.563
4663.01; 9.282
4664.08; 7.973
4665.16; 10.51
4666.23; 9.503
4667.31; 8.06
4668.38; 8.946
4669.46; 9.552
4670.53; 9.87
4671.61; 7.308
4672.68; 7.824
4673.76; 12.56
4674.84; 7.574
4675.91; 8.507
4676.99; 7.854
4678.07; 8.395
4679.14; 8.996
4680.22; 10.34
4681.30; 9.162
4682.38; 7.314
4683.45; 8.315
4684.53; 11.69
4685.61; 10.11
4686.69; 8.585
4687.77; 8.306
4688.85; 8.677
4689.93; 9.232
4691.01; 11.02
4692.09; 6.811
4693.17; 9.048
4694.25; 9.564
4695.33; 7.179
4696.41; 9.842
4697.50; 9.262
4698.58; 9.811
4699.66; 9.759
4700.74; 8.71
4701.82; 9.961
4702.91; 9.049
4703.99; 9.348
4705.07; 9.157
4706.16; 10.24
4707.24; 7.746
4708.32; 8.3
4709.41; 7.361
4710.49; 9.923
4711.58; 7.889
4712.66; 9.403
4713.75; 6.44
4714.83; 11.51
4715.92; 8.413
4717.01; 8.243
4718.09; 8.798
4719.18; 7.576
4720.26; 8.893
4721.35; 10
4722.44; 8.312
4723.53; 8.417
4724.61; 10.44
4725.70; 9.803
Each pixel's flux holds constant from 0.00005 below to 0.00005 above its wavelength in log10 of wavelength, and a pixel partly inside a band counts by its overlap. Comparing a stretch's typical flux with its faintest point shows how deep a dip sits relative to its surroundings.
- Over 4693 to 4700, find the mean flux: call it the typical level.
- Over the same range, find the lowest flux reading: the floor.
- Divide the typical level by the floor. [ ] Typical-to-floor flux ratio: 1.28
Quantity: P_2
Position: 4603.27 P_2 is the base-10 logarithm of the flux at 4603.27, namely 0.903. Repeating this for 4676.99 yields 0.895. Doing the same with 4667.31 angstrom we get 0.906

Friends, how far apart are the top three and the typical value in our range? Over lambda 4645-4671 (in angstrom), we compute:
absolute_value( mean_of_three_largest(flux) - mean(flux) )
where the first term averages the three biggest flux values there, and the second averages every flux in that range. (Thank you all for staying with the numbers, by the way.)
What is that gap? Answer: 2.3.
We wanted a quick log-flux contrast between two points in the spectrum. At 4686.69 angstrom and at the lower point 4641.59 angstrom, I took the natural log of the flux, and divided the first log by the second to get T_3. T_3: 0.91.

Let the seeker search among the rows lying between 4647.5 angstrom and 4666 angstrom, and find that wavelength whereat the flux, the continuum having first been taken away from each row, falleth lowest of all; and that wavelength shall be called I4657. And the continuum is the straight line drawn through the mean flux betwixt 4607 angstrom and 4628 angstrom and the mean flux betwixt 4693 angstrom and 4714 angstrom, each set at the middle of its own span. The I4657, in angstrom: 4649.07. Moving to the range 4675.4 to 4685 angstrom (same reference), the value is 4682.38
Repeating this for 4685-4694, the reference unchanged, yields 4692.09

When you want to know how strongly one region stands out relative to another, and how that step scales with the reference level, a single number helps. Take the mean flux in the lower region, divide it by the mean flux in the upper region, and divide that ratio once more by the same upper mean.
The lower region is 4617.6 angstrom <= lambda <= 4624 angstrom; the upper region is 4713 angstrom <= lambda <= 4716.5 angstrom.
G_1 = 0.118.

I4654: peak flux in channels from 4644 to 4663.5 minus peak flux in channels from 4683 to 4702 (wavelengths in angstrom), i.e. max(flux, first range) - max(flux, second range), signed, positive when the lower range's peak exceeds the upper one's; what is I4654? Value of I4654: 0.3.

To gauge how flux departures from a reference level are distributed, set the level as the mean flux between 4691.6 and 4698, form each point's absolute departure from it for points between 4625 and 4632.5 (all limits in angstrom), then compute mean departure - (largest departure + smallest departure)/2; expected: -0.1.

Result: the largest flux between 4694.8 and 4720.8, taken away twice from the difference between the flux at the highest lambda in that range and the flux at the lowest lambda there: -21.3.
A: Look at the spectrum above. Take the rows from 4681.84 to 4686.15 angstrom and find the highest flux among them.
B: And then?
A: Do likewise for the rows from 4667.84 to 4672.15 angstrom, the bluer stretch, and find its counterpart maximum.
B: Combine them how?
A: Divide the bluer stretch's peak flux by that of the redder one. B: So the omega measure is 0.84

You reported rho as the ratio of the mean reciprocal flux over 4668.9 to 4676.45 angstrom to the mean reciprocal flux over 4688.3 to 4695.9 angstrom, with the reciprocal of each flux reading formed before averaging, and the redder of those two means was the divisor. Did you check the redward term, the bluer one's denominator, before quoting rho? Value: 0.98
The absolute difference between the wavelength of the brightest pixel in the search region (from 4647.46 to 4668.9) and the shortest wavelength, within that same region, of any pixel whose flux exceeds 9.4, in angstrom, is 5.4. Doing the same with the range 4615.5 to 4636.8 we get 18.1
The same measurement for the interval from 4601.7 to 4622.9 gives 1.1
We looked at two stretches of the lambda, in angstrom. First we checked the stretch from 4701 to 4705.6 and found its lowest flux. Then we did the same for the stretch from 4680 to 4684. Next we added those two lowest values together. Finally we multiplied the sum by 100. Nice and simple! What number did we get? 1636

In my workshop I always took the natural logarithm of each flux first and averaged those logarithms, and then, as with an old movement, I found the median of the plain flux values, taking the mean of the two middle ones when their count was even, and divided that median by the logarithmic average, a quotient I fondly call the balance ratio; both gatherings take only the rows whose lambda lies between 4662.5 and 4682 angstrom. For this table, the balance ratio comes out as 4.10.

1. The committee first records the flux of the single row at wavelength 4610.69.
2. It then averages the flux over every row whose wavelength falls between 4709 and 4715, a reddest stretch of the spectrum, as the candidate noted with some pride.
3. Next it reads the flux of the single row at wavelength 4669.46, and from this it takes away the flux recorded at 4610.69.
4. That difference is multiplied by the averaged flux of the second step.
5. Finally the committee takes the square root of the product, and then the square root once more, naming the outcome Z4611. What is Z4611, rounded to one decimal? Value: 1.1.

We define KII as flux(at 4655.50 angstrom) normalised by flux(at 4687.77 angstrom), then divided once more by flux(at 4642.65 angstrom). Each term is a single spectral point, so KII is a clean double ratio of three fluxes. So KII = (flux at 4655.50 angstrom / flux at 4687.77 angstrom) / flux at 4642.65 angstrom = 0.225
